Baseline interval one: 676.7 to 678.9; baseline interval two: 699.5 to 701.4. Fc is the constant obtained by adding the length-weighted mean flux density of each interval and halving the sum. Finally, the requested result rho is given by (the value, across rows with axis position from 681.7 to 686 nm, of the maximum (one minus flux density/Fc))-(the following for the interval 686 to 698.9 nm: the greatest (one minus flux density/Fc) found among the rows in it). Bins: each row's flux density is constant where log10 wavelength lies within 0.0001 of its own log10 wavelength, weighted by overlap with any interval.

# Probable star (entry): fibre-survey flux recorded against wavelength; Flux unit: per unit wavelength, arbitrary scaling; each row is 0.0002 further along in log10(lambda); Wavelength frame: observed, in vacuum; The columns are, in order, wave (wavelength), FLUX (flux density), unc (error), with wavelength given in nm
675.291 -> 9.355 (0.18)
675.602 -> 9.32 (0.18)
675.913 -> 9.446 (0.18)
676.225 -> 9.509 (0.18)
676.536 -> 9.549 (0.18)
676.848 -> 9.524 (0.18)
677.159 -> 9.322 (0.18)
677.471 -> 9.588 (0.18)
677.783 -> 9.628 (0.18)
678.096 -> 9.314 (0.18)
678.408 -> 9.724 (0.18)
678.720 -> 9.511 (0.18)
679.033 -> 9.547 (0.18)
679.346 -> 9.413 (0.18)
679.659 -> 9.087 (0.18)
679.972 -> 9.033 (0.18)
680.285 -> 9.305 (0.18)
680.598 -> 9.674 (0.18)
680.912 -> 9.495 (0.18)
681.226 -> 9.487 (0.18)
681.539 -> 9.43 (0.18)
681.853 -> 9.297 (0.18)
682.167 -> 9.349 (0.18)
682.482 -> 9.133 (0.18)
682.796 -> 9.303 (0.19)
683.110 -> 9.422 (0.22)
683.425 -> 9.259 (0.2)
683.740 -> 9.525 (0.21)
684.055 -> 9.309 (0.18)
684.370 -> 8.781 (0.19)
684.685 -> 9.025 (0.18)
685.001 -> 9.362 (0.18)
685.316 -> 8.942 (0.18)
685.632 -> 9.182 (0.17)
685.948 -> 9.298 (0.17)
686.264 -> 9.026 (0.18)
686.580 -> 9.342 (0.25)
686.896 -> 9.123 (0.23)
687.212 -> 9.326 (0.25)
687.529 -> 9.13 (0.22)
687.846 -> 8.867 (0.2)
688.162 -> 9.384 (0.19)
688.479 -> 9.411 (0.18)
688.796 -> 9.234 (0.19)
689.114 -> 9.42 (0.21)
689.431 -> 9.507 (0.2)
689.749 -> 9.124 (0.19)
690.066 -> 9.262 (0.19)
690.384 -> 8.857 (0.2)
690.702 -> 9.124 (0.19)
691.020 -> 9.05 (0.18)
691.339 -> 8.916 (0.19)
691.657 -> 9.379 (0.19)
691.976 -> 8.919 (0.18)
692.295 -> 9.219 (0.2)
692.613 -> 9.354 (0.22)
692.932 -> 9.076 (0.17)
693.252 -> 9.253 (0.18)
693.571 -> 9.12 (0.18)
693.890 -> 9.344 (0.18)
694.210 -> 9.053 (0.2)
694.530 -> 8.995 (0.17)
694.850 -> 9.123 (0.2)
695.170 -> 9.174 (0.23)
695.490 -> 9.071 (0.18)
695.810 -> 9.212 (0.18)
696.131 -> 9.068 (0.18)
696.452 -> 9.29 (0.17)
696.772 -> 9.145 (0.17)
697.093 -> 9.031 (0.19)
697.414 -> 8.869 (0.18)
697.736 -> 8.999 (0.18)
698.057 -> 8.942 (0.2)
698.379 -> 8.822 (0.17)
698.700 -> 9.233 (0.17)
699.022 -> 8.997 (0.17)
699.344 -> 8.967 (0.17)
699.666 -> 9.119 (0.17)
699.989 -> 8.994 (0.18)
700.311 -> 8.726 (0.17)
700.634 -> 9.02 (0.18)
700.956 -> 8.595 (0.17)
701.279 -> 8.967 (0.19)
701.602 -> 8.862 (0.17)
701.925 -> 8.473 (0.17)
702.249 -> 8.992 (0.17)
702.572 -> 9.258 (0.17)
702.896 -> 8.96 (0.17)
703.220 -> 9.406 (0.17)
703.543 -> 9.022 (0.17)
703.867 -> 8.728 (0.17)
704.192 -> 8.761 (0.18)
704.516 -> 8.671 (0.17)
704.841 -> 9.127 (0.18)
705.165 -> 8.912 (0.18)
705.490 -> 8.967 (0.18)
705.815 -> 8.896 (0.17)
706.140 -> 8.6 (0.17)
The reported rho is 0.004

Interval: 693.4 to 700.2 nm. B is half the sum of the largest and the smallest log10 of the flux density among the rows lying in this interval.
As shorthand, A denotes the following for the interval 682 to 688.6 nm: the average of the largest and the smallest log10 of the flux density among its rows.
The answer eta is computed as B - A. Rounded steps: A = 0.961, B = 0.9580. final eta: -0.003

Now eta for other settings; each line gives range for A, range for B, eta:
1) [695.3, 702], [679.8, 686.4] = 0.017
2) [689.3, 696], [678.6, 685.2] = 0.002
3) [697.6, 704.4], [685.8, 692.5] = 0.012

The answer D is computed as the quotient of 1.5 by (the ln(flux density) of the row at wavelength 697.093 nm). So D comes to 0.682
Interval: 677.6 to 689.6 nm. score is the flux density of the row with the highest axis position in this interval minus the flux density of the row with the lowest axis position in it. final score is -0.1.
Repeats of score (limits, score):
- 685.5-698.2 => -0.2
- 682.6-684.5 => -0.5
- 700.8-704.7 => 0.1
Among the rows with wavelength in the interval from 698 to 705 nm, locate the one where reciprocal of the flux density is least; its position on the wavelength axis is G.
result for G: 703.220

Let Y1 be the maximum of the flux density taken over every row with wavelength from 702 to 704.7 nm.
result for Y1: 9.406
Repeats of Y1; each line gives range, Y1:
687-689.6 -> 9.507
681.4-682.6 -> 9.43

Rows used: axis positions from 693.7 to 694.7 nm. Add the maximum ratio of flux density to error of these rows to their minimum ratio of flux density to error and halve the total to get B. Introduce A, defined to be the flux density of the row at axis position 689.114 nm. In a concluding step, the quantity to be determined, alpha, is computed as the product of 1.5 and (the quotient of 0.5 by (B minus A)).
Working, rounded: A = 9.42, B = 49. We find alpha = 0.0189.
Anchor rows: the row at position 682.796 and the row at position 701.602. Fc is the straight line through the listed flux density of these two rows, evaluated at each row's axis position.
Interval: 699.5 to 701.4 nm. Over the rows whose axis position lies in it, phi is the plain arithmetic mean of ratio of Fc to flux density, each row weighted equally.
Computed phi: 1.00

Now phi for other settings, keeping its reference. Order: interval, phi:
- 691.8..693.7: 0.99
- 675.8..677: 0.99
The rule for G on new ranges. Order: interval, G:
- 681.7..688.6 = 683.740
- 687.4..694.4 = 689.431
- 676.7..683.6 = 678.408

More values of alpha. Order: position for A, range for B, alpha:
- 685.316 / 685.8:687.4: 0.0202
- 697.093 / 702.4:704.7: 0.0175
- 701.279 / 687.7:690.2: 0.0191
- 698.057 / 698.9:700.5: 0.0175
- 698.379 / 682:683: 0.0180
